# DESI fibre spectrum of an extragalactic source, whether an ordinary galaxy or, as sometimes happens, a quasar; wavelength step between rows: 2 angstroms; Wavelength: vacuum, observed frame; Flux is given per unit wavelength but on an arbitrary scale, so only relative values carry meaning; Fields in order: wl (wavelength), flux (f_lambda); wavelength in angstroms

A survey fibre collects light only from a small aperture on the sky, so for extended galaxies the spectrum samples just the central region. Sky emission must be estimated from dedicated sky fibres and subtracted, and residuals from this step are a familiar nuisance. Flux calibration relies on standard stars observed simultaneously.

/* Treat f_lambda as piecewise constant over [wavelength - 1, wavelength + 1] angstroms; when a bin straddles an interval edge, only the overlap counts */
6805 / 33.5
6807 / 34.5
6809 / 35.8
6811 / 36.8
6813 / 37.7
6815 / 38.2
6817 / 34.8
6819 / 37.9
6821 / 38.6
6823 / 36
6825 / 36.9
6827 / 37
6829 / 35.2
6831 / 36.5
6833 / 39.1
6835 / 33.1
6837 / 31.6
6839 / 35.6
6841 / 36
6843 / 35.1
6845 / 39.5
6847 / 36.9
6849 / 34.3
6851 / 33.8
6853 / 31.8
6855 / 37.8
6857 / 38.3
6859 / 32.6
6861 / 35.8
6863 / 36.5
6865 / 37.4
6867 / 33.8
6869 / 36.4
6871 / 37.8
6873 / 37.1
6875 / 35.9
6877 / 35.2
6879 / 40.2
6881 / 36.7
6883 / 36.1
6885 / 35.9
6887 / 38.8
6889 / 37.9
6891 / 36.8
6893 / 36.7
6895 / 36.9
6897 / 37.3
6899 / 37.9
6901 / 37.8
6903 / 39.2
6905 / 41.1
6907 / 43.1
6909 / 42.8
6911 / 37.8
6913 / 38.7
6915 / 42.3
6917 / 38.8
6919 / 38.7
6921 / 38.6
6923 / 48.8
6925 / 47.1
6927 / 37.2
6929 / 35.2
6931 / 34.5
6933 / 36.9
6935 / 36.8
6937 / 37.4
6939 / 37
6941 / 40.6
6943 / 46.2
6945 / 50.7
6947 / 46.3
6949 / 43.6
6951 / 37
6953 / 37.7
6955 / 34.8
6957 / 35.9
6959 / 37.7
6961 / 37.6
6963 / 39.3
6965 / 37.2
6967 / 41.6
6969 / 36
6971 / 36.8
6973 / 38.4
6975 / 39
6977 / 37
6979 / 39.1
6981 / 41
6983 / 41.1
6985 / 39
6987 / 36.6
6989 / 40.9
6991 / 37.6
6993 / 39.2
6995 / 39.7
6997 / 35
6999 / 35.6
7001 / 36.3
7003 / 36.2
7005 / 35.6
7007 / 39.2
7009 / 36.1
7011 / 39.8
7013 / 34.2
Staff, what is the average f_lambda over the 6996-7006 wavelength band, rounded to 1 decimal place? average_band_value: 35.7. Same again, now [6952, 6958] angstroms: 36.1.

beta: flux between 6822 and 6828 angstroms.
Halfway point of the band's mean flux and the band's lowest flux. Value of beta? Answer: 36.3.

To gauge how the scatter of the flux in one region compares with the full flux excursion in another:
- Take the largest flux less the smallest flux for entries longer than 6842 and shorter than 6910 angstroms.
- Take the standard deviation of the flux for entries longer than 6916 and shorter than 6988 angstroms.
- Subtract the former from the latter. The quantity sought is -7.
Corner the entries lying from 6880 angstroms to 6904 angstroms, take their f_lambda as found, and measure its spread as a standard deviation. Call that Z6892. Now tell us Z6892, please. 1.0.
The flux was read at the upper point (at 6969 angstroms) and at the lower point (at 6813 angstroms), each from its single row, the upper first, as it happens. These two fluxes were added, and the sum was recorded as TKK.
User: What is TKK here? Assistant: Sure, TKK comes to 73.7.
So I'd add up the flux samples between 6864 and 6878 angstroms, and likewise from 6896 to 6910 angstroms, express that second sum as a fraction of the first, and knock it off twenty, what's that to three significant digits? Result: 18.9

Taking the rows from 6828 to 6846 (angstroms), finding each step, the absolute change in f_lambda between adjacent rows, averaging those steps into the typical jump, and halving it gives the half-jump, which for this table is 1.3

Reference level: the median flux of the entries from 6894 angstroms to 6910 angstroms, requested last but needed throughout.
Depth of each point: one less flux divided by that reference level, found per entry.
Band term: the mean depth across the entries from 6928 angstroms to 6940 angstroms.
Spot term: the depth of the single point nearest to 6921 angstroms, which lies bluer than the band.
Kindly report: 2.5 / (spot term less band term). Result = -42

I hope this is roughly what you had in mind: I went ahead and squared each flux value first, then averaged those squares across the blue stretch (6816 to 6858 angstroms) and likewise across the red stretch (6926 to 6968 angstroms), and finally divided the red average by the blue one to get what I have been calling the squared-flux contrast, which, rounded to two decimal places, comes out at 1.19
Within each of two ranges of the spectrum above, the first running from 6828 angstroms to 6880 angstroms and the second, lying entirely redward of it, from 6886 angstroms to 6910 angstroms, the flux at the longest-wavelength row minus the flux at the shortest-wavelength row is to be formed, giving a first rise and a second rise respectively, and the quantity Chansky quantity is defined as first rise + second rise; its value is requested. 9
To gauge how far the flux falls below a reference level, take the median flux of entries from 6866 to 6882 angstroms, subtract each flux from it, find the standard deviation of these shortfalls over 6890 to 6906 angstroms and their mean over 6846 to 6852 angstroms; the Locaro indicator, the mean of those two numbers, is 1.5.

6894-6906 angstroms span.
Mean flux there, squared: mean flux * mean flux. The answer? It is 1472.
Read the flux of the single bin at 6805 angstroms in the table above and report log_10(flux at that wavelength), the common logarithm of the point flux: 1.53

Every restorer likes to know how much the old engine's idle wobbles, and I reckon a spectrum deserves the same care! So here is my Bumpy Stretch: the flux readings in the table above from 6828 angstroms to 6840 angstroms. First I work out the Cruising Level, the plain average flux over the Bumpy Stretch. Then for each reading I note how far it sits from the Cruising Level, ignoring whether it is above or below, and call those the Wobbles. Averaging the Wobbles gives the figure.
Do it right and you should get 1.89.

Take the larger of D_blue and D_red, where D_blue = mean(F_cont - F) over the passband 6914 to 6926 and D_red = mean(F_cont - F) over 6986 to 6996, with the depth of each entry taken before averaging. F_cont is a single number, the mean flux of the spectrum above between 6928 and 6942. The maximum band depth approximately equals -1.9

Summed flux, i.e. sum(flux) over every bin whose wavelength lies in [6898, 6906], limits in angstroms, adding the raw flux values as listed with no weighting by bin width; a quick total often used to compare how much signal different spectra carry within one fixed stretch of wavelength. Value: 156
